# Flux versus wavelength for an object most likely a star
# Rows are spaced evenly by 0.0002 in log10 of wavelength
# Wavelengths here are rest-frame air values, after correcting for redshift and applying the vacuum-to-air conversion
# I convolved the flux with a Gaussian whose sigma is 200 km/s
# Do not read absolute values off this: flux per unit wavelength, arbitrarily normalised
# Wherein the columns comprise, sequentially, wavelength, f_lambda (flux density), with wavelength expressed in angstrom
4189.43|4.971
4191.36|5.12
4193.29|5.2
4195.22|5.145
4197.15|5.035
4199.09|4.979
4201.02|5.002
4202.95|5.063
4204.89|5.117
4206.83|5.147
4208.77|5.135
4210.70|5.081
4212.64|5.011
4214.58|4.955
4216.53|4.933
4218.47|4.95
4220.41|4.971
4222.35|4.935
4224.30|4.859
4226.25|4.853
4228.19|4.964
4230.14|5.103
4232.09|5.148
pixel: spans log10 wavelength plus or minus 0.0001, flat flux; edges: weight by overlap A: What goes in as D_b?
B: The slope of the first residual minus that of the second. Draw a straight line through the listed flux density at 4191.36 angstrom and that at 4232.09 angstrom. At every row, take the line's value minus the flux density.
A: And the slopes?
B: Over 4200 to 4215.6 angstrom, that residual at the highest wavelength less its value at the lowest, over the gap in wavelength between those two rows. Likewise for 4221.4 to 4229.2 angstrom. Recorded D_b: 0.008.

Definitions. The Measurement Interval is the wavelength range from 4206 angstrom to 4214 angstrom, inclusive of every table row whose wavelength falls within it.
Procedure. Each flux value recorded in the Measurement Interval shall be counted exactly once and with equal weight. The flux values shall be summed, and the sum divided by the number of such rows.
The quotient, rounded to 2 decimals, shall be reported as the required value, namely 5.09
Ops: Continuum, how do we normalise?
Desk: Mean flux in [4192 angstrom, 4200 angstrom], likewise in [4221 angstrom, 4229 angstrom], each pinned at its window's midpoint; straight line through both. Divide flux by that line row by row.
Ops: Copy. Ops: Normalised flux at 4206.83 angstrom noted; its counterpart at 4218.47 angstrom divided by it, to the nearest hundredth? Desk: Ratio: 0.98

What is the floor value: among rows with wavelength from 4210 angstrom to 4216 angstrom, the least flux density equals 4.955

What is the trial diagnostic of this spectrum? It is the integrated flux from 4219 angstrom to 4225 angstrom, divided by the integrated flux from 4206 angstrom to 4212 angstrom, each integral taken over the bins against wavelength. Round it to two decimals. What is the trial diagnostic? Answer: 0.96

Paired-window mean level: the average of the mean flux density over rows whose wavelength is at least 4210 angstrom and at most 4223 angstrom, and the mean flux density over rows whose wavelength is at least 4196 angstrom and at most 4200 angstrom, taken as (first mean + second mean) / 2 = 4.99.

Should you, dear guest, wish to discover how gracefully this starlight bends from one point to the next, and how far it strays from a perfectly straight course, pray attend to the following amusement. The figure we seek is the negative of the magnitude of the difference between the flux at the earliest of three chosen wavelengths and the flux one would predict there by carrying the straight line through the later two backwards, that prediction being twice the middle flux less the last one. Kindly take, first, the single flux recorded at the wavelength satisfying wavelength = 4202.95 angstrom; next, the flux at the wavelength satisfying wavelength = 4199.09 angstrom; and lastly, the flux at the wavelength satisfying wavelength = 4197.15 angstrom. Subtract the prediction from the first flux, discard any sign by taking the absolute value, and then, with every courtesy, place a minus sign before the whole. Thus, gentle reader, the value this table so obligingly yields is -0.14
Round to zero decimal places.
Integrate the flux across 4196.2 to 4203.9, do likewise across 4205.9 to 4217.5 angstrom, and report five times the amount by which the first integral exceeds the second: -99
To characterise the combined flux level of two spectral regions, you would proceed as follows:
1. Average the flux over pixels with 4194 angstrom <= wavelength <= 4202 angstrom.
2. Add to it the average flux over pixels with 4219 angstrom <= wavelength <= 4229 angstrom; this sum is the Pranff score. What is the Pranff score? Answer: 10.0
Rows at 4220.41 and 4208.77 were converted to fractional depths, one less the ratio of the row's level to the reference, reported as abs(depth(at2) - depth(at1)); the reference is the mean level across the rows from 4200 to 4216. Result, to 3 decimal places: 0.032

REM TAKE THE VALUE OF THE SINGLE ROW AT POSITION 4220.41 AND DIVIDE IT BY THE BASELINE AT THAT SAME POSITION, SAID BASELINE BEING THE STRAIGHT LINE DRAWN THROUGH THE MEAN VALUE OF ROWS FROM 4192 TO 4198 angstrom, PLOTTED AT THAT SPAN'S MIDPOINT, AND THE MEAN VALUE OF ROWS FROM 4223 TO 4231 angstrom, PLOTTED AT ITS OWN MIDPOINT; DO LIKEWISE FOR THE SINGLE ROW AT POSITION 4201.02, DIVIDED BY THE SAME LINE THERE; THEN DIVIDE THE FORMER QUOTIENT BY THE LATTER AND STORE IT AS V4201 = 1.02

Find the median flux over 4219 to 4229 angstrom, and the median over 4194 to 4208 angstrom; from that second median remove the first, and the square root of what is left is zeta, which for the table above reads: 0.36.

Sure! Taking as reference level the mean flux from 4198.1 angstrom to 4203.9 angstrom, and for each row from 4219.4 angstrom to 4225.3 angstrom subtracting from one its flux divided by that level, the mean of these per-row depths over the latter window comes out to 0.019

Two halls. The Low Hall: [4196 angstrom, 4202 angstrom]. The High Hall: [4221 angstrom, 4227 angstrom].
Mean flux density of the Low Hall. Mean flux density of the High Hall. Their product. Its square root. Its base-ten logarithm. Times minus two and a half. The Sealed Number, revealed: -1.74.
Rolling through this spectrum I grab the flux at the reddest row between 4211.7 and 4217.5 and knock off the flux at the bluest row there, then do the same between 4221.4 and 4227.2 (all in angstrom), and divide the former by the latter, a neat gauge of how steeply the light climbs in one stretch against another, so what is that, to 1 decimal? 1.0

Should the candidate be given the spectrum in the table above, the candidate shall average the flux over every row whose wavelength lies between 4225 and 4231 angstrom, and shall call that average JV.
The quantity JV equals 4.97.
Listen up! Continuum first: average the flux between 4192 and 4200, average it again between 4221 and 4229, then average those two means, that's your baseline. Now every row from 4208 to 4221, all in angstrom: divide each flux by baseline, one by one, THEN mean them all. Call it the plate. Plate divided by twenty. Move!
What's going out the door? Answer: 0.0501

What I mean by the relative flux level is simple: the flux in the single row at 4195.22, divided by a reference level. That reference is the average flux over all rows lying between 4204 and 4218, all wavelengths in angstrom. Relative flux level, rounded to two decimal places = 1.02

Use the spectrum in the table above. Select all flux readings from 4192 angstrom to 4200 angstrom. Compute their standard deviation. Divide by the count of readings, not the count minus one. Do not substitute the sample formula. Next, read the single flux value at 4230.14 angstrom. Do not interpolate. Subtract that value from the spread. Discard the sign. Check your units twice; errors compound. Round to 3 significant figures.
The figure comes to 5.02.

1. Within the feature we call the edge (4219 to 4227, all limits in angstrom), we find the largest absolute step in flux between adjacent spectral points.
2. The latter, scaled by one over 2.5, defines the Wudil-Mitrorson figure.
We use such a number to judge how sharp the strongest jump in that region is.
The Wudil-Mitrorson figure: 0.0304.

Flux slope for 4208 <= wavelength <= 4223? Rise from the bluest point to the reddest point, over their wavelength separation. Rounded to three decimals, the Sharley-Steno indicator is -0.015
